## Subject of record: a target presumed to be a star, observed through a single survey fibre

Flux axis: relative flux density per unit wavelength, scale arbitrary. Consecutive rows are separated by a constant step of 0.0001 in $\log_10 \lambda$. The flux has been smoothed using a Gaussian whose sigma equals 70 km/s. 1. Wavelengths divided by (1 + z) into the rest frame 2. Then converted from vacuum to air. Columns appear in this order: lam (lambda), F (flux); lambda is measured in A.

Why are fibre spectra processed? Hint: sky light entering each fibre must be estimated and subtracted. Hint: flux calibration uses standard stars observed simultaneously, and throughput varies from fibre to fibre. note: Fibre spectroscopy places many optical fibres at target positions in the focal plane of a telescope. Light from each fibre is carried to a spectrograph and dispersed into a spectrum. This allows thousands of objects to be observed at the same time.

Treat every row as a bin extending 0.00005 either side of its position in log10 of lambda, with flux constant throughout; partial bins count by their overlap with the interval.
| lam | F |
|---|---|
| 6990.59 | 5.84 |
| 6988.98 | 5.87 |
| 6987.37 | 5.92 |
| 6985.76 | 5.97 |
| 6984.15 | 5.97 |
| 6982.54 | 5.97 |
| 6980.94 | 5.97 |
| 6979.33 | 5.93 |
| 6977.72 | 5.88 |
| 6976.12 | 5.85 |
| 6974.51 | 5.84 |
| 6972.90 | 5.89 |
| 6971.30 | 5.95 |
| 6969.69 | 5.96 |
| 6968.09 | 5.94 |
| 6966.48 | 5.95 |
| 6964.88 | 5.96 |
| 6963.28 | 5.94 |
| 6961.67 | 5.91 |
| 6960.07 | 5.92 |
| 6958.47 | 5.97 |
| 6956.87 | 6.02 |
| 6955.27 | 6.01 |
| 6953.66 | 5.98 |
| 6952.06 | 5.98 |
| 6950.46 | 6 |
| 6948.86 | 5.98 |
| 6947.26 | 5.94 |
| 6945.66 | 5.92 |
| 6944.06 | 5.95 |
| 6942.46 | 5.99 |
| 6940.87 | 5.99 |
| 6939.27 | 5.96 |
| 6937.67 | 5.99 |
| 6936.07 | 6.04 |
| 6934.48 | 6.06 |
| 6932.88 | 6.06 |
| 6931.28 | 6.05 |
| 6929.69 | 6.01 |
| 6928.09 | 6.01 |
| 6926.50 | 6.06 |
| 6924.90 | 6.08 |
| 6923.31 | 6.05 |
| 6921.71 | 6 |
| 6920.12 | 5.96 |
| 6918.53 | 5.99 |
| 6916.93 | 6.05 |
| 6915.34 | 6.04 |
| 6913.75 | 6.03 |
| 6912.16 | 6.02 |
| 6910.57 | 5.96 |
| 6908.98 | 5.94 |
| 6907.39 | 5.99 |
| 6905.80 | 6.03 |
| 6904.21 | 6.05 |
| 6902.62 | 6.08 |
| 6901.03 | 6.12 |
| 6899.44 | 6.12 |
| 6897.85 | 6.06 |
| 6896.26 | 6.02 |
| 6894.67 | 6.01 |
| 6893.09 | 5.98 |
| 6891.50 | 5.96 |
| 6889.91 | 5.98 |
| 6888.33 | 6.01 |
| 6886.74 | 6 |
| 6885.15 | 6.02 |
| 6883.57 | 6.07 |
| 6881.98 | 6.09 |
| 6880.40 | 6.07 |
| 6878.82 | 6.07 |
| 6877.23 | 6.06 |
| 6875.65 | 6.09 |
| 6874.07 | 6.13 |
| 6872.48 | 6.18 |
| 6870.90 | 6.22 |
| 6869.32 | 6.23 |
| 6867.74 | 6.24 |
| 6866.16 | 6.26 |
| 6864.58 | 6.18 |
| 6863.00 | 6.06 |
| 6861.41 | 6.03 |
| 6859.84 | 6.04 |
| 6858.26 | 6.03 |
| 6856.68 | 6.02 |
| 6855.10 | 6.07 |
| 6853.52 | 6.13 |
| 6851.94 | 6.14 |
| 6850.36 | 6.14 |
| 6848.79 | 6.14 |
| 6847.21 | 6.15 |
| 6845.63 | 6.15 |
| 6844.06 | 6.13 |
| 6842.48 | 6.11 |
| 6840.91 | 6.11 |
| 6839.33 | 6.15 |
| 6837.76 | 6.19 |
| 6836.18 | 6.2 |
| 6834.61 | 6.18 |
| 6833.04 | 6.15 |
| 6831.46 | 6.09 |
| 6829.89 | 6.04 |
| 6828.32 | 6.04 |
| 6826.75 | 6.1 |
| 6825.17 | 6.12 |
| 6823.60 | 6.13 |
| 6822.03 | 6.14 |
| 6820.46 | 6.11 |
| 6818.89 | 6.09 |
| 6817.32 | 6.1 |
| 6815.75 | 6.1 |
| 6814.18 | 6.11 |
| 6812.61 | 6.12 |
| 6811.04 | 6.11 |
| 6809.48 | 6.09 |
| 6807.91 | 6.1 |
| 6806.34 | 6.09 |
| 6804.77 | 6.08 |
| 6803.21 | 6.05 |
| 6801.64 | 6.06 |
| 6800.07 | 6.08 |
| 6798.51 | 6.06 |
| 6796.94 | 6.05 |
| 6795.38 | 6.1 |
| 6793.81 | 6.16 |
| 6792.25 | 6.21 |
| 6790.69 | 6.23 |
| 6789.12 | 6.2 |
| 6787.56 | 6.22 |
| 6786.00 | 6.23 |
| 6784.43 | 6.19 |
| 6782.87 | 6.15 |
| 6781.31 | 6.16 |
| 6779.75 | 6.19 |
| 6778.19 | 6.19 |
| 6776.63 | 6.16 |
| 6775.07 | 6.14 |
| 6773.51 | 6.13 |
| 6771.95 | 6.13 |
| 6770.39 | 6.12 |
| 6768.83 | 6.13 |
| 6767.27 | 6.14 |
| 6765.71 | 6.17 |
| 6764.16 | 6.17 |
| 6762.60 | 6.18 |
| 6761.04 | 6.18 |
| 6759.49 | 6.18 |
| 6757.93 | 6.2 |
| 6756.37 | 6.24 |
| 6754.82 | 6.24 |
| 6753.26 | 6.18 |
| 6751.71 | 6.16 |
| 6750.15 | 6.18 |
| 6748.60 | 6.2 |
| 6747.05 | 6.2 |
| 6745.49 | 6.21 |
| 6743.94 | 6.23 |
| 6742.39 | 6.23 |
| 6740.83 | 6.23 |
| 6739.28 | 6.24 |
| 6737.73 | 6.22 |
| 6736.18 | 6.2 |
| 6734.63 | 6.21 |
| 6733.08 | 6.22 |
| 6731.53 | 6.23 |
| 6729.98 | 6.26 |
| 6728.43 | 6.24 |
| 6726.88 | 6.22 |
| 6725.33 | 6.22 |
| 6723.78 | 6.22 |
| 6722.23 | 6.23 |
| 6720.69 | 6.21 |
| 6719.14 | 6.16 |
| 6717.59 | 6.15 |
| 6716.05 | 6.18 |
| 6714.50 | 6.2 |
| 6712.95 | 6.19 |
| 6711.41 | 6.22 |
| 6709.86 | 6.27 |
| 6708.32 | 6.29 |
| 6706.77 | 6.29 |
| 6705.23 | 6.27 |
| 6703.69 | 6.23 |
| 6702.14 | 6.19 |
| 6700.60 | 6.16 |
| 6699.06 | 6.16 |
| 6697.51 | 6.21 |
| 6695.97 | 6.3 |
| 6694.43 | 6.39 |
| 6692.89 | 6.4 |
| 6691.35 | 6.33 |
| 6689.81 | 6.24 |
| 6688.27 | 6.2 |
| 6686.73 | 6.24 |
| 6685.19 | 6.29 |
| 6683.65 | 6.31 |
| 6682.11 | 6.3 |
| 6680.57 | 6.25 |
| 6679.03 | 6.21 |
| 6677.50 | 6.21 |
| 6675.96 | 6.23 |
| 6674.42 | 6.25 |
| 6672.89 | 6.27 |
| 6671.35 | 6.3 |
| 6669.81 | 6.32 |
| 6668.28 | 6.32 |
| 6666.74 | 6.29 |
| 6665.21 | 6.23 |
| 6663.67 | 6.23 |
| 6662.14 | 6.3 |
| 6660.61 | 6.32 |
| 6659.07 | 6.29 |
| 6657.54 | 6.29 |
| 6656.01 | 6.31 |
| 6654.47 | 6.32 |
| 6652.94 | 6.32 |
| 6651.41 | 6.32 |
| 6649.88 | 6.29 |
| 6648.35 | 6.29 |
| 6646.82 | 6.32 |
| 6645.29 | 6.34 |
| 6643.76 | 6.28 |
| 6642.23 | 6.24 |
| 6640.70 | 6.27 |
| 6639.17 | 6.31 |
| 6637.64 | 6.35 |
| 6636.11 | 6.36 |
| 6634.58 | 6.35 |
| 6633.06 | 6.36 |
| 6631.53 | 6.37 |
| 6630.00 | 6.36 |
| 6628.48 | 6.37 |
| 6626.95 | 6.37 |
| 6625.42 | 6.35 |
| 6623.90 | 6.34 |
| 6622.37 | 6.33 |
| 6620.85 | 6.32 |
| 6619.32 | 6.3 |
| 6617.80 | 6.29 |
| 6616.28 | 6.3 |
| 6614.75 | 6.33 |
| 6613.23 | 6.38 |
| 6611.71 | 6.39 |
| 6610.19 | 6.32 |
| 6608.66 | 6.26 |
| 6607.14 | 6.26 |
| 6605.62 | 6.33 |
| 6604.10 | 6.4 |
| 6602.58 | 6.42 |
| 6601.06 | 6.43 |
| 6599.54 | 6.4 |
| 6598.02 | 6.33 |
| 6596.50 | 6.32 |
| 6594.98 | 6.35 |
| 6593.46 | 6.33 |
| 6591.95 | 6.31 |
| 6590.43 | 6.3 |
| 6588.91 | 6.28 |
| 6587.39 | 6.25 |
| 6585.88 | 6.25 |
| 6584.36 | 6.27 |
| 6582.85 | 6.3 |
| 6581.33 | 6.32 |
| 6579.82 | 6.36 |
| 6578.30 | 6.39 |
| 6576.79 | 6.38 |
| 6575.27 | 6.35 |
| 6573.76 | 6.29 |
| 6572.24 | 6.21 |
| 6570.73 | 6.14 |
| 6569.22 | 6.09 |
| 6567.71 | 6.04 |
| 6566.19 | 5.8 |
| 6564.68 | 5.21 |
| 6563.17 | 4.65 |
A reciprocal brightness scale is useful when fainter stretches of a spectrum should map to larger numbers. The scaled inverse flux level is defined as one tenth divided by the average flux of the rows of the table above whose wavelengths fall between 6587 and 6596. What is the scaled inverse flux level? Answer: 0.0159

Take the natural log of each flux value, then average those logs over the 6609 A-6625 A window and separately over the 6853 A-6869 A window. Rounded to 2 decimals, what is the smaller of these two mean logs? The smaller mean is 1.81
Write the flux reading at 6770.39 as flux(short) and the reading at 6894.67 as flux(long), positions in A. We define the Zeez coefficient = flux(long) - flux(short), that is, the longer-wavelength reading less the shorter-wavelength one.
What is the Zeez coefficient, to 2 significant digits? -0.11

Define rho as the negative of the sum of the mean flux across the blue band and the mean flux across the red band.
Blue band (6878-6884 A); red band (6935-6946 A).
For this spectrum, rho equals -12.1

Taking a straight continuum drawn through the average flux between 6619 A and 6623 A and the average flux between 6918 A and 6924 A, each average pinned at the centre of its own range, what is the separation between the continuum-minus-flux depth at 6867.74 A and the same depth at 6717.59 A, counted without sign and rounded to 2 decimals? 0.25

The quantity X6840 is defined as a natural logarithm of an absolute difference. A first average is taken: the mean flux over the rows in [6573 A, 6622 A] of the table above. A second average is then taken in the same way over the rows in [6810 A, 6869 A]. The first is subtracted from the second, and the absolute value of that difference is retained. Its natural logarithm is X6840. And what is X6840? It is -1.6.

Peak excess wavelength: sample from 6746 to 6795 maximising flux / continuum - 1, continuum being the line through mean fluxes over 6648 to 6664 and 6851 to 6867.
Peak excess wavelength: 6790.69 A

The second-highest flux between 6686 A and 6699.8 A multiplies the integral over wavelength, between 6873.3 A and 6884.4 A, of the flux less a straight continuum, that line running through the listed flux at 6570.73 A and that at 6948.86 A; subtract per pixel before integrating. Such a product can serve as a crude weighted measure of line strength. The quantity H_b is 5.2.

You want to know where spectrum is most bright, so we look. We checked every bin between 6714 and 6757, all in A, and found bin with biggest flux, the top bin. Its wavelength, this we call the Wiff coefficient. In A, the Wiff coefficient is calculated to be 6729.98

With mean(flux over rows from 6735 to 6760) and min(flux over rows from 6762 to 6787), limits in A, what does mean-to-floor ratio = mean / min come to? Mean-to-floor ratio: 1.01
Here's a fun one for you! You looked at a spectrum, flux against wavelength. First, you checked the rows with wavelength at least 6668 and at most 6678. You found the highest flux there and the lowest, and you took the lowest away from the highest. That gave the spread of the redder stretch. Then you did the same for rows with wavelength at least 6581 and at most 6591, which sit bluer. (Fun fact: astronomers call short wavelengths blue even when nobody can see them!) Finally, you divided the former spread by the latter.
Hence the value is 1.6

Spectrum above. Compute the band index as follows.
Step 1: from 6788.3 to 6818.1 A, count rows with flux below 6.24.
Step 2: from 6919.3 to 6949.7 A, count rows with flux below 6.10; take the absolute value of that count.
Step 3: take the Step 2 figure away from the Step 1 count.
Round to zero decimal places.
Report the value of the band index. 0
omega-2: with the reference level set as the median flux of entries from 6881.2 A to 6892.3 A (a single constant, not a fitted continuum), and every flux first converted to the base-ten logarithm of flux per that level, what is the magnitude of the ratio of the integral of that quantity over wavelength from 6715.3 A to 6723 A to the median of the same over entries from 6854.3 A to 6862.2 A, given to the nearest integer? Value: 67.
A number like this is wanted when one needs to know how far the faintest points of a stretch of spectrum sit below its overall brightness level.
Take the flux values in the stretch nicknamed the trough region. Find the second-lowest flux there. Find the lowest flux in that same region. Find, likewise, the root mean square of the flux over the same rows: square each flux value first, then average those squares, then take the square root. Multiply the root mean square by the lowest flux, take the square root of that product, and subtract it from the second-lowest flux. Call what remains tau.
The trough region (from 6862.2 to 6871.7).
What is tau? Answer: 0.051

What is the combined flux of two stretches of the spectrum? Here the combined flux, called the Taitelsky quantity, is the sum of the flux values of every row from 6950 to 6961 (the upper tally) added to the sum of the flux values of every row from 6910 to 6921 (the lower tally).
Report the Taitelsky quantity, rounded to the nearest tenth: 83.9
